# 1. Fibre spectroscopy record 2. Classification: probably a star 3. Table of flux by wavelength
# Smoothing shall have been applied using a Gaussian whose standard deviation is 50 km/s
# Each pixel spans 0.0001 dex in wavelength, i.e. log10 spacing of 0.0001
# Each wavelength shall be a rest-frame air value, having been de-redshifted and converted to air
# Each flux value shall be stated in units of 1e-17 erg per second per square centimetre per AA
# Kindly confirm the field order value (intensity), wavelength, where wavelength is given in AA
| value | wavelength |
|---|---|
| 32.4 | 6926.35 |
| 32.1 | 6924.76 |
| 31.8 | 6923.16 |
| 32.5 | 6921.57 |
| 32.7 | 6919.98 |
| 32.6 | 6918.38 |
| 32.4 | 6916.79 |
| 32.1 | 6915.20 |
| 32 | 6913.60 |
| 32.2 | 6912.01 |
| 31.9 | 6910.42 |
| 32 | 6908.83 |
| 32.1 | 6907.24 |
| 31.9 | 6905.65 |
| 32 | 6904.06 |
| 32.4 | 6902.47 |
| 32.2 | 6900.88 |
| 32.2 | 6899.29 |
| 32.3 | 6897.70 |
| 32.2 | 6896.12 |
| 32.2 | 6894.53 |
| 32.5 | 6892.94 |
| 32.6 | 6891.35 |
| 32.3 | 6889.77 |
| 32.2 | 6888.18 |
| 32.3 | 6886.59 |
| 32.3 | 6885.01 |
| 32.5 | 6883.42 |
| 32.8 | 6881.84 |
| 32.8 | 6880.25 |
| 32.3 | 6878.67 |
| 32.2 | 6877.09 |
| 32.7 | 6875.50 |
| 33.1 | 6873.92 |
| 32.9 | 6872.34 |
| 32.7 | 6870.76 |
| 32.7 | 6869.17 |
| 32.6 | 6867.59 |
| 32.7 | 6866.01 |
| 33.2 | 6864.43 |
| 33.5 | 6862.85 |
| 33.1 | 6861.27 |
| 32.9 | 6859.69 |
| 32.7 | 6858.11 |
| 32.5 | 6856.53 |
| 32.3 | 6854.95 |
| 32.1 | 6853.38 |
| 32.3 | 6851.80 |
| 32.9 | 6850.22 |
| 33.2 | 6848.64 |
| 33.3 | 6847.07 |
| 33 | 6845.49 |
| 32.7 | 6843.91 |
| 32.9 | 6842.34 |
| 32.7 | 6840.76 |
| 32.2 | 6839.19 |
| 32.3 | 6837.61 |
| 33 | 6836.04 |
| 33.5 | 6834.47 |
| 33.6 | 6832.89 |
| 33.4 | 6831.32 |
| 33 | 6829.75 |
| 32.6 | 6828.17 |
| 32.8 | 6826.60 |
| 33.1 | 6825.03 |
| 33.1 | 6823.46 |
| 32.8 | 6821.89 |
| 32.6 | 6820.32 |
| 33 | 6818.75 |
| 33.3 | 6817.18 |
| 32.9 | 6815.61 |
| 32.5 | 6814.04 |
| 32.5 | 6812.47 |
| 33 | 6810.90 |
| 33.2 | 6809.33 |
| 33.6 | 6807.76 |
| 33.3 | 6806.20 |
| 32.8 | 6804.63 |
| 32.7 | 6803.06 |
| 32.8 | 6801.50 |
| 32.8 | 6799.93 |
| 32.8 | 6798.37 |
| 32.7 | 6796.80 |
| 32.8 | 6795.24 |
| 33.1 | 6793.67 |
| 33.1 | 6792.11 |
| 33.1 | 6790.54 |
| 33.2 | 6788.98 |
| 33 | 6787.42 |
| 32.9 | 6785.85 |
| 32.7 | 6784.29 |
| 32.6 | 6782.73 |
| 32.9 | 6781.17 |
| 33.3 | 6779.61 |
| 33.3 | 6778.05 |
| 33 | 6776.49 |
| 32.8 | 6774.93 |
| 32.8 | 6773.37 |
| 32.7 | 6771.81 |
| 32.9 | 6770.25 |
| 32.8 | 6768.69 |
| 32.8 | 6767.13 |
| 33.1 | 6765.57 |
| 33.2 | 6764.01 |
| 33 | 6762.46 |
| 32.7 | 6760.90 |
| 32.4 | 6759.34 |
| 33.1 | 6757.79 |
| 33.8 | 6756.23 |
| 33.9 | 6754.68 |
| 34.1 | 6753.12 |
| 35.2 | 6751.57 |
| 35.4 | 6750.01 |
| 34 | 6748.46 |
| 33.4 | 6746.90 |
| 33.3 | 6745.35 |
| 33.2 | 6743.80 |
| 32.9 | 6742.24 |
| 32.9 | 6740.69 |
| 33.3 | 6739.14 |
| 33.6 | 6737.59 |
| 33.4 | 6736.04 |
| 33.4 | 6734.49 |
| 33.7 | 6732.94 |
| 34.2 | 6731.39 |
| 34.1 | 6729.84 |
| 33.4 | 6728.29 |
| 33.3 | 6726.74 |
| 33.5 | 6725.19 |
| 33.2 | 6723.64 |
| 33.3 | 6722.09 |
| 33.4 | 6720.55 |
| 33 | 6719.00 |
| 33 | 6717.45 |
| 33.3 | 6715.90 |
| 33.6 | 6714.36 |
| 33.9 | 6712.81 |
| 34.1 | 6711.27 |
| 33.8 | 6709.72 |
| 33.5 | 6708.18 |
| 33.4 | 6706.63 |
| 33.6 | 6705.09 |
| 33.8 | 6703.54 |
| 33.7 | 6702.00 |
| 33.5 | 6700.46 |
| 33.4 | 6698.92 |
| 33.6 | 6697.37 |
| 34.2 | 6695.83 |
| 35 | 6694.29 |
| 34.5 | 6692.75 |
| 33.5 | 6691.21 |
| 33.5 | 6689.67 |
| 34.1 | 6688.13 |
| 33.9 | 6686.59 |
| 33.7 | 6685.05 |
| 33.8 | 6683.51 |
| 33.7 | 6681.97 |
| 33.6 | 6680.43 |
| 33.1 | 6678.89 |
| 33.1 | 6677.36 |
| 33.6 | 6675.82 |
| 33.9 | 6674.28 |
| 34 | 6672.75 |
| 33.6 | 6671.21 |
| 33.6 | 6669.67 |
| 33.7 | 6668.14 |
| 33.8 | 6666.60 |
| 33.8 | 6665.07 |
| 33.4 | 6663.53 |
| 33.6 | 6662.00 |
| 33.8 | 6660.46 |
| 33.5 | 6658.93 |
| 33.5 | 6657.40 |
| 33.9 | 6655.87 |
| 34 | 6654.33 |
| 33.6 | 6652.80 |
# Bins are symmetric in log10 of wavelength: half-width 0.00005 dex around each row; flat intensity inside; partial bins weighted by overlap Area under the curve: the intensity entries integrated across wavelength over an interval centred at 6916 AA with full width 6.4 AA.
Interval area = 206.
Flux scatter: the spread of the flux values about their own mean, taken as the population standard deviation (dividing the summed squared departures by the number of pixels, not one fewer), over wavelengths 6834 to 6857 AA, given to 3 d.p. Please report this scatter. 0.419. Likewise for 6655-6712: 0.347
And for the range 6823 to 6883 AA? 0.380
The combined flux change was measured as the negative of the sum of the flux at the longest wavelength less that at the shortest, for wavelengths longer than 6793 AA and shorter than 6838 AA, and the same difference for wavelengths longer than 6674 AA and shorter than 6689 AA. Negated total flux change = 0.60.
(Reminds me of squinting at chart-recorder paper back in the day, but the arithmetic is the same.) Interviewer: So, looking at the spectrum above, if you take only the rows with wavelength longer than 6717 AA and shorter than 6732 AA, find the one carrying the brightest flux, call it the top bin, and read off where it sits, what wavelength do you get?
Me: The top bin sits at 6731.39 AA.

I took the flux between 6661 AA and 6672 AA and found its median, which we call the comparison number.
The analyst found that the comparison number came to 33.6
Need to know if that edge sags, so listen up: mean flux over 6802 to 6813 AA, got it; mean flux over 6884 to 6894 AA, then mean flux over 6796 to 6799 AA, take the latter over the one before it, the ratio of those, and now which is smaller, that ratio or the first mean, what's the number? 1.012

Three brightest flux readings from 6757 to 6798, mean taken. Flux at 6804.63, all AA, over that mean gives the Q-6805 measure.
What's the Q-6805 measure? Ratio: 0.986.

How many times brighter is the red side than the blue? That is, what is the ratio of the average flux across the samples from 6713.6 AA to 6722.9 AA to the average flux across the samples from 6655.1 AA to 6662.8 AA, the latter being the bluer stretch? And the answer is 0.988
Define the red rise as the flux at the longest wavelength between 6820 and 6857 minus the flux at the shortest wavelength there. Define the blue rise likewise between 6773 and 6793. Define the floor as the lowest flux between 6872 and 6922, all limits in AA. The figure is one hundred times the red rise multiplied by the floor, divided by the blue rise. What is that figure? -1063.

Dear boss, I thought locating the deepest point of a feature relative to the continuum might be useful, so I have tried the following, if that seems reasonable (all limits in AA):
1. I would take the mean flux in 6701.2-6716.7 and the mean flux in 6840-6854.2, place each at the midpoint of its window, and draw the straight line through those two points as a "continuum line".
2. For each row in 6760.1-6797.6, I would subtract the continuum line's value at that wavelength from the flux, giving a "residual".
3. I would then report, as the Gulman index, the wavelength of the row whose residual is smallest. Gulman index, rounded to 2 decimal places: 6760.90 AA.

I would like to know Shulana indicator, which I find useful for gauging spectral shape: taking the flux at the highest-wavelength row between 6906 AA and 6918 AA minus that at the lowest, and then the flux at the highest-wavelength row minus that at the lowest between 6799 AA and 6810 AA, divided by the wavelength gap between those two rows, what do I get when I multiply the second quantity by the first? 0.013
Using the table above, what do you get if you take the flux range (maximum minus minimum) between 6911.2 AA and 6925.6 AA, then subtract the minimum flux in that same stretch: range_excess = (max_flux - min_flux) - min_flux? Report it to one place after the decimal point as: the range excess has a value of -30.9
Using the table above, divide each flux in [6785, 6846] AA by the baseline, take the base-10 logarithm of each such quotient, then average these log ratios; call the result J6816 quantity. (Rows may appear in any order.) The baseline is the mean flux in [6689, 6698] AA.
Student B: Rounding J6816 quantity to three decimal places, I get -0.015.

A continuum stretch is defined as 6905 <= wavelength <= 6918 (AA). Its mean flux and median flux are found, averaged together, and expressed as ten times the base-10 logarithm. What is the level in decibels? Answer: 15.1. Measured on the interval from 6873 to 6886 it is 15.1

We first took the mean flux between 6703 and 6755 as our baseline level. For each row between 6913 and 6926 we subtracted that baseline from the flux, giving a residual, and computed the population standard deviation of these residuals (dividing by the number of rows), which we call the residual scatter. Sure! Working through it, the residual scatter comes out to 0.30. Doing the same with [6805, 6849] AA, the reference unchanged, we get 0.36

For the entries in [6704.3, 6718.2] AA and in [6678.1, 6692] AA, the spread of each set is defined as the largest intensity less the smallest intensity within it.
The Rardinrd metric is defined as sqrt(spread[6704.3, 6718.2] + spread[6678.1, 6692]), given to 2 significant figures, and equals 1.4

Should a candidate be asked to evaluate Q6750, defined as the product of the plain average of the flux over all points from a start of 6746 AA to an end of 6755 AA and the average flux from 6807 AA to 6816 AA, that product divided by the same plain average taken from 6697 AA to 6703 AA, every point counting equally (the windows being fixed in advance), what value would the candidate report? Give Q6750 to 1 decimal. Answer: 33.7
